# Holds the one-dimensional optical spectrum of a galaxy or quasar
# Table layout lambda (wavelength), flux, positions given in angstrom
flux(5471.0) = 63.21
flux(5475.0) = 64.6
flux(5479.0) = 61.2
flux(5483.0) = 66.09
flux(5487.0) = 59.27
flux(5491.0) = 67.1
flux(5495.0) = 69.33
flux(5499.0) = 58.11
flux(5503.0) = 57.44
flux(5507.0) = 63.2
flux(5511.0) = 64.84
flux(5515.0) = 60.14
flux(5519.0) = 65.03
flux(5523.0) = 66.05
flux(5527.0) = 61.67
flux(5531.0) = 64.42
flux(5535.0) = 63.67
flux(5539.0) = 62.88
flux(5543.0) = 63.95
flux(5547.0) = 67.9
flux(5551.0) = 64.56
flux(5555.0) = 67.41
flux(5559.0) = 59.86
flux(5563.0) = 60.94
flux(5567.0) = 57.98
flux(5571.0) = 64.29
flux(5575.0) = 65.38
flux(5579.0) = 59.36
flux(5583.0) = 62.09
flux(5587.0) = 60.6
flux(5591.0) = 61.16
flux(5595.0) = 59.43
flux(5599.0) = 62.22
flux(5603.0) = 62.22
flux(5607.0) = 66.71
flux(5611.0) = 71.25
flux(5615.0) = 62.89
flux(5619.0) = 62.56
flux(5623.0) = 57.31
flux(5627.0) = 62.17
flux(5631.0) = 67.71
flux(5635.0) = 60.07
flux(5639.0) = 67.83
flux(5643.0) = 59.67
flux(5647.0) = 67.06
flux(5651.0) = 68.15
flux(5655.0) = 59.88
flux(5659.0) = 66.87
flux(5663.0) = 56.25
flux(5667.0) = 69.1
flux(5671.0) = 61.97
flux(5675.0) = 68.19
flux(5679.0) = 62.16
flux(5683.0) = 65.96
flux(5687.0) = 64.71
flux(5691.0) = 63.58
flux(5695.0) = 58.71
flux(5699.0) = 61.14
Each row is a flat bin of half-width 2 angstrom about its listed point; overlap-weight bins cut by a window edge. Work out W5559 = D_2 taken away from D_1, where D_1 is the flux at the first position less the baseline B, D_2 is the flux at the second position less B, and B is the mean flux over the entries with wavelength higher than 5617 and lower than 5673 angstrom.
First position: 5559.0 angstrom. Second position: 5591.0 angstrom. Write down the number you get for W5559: -1.3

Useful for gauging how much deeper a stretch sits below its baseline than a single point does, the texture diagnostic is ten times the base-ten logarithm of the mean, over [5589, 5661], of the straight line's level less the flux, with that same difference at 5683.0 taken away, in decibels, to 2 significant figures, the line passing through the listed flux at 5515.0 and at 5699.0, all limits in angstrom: 3.1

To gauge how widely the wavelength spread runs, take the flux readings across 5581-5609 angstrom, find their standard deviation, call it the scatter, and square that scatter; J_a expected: 5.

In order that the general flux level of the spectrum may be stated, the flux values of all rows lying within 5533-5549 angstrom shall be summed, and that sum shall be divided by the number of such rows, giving 64.6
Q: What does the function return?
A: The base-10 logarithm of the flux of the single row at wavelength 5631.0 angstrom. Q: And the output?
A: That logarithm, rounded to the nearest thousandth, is 1.831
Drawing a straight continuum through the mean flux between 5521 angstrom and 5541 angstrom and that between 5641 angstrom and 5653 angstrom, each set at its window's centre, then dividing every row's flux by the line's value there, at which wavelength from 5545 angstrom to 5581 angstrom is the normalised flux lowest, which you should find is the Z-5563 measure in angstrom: 5567.0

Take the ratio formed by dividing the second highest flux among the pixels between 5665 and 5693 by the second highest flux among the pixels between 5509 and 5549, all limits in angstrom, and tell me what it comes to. 1.03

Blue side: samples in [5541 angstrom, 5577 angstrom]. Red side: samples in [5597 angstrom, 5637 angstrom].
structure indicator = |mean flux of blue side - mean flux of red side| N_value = 0.1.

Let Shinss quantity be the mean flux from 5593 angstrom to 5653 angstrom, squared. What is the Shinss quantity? 4073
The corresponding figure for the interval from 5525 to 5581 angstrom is 3989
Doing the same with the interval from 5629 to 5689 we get 4144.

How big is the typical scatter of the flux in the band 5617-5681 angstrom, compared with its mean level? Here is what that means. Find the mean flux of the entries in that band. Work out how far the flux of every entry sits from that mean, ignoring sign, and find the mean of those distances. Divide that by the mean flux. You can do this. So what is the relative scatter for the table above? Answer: 0.06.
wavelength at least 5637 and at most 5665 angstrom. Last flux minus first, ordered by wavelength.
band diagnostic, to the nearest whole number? -12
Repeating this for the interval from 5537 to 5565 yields -2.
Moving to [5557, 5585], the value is 2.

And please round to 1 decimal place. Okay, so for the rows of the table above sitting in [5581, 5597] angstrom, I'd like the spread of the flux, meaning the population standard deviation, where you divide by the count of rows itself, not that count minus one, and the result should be 1.0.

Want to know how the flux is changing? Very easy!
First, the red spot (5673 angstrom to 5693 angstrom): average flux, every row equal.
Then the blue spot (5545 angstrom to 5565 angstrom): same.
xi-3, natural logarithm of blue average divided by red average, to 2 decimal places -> -0.01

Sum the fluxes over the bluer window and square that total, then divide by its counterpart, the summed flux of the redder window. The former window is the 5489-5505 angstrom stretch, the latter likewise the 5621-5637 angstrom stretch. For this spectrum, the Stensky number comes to 257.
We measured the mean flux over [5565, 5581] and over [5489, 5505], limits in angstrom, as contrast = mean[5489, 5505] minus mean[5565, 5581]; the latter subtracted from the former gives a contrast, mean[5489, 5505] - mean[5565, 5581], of 1.2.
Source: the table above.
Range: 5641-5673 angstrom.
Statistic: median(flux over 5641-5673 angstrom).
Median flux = 64.4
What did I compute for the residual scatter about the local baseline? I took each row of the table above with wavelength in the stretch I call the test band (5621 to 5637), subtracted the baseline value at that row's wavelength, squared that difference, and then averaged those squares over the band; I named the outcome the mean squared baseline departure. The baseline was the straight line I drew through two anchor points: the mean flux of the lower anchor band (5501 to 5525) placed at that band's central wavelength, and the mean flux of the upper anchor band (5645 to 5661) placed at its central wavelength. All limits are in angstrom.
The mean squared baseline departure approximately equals 24.6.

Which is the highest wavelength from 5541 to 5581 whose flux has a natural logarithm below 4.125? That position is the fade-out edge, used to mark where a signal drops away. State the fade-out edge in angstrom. 5579.0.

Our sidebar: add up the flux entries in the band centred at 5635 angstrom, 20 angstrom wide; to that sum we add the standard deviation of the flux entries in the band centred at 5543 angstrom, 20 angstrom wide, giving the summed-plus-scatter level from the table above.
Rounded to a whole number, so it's 319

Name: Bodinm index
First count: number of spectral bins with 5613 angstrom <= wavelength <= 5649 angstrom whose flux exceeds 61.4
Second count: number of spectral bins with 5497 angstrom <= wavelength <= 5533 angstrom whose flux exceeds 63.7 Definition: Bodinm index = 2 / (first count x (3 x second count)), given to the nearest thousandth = 0.028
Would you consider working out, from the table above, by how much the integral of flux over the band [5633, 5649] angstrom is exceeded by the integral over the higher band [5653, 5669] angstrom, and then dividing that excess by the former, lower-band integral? -0.010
